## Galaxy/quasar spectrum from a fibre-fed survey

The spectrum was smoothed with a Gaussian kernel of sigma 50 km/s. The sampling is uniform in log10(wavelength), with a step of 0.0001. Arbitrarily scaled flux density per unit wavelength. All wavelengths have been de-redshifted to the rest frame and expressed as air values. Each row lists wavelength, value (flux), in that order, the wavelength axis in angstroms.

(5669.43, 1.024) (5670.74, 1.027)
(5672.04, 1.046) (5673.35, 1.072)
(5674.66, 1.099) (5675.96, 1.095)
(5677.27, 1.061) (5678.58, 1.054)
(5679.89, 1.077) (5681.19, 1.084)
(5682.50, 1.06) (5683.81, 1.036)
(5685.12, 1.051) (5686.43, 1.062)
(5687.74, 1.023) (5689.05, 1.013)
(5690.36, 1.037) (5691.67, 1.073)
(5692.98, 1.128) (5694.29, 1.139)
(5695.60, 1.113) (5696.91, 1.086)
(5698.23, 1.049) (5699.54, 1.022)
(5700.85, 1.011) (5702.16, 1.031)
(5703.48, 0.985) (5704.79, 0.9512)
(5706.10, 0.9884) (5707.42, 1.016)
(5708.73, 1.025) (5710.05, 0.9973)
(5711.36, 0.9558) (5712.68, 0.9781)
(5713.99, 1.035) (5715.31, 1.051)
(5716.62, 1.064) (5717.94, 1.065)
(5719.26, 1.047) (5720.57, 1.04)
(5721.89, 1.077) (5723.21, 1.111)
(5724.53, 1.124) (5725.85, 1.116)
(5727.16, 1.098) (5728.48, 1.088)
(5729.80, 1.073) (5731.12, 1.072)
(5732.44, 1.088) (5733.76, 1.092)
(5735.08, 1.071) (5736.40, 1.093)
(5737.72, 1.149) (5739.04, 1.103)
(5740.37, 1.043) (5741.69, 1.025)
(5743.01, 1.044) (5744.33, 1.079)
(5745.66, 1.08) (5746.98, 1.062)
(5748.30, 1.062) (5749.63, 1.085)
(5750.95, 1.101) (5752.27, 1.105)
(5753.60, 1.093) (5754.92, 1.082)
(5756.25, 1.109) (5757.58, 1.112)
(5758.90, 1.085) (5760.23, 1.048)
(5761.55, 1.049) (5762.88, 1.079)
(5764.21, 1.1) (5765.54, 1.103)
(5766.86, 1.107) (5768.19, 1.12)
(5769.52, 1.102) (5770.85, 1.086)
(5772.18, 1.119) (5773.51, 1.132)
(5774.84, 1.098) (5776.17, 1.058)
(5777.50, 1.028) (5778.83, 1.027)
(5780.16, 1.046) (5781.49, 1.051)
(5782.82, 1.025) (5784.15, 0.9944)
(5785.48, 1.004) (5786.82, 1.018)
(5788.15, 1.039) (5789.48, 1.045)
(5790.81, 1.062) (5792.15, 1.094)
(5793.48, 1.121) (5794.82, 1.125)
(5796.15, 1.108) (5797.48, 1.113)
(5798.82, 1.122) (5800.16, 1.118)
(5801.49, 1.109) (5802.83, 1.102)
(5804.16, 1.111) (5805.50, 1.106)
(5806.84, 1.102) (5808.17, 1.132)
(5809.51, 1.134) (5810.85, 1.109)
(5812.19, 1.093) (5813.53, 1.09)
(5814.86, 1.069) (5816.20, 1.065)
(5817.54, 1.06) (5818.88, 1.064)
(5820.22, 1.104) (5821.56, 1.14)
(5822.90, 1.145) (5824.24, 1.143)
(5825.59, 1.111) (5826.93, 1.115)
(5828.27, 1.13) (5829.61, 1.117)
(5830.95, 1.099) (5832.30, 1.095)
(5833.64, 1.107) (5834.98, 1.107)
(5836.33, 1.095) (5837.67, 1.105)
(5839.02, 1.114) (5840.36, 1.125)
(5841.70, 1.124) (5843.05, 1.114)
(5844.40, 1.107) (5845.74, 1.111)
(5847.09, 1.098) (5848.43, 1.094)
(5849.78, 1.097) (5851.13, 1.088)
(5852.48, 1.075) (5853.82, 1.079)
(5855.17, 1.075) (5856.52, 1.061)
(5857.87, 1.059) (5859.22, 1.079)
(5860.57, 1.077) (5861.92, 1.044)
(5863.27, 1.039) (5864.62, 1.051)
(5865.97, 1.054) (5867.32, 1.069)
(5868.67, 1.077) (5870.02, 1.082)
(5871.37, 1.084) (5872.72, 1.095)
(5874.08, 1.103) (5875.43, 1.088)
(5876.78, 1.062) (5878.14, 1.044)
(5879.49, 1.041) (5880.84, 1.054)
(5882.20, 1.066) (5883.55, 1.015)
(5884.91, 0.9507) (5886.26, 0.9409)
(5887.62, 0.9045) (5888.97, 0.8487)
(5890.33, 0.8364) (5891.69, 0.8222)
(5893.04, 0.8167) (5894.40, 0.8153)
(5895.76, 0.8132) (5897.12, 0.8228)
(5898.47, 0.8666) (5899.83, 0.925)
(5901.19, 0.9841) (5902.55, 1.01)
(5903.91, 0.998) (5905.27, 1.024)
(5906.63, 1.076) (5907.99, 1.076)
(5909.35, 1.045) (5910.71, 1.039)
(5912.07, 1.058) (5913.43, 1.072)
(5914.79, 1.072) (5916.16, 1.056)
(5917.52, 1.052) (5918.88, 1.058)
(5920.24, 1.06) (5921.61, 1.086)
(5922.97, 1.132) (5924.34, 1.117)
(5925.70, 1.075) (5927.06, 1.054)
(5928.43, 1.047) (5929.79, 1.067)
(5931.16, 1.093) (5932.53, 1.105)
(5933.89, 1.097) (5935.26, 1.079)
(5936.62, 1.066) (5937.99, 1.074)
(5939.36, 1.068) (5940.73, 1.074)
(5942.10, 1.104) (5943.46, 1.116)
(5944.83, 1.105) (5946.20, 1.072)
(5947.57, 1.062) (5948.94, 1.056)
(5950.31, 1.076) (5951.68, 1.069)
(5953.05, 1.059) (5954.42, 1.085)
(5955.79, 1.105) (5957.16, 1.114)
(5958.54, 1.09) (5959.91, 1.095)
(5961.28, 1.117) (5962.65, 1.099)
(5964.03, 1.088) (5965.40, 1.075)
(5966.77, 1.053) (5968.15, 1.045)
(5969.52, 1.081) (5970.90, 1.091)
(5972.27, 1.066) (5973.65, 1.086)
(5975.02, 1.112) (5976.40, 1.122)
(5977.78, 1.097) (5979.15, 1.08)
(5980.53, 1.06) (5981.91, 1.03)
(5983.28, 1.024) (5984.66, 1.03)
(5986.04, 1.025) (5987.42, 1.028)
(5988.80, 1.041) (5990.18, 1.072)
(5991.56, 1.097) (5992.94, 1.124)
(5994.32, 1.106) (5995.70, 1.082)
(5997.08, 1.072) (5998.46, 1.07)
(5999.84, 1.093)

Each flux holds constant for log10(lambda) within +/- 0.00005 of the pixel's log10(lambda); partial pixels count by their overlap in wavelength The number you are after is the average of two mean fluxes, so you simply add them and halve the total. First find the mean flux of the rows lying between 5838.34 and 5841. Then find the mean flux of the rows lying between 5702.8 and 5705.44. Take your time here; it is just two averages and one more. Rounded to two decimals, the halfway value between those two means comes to 1.04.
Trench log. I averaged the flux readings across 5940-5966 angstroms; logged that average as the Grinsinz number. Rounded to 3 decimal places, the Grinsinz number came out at 1.087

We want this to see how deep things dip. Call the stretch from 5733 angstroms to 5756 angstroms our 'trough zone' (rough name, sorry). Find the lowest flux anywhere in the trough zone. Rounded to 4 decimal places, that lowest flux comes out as 1.0250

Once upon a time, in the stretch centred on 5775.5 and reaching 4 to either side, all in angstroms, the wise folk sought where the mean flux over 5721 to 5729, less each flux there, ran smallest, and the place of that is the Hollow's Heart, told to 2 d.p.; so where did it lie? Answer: 5773.51 angstroms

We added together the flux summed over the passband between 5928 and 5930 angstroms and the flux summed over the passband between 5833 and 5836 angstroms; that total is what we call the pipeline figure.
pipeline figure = 4.33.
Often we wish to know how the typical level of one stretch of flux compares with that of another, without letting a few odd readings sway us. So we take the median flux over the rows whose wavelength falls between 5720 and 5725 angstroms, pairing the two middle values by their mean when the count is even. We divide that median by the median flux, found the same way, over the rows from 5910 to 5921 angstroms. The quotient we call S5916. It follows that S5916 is 1.03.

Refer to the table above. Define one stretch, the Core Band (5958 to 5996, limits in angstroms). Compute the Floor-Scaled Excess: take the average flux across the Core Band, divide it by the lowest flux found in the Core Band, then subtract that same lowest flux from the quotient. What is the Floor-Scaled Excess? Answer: 0.03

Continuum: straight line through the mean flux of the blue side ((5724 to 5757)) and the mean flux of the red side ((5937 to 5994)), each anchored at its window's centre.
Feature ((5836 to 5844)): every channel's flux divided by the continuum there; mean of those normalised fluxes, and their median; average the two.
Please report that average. 1.03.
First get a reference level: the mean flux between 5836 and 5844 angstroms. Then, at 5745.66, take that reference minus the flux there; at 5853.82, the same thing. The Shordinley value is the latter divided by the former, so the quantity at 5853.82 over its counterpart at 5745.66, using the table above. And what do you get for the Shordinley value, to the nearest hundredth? 1.03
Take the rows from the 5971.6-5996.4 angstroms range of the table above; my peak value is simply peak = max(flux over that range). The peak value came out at 1.124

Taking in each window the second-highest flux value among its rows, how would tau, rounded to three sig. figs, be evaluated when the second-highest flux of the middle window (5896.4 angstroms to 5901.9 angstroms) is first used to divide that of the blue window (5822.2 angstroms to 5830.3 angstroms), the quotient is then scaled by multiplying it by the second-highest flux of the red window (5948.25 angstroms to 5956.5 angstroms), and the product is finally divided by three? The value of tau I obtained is 0.447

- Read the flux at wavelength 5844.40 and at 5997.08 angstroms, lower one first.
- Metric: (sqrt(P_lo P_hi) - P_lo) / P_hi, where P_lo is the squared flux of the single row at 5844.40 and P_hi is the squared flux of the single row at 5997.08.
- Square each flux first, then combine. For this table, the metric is -0.03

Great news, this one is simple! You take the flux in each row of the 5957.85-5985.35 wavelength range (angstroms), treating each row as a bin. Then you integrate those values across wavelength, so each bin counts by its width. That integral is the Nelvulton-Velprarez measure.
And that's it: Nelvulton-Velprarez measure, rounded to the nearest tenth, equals 29.6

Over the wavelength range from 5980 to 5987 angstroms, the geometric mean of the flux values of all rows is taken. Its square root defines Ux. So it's 1.02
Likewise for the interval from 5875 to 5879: 1.03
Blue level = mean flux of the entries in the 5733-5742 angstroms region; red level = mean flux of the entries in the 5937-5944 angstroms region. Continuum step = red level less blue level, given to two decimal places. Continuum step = 0.00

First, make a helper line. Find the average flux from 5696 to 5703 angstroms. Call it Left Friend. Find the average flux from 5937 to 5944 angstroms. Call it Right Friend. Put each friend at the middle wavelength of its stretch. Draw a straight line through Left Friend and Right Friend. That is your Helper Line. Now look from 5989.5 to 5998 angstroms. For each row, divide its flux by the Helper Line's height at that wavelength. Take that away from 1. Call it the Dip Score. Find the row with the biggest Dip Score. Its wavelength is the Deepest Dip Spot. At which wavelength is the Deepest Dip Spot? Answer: 5997.08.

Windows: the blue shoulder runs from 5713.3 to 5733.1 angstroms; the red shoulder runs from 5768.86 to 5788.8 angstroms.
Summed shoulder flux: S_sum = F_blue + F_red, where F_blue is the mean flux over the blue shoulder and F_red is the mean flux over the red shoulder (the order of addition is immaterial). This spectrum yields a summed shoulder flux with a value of 2.132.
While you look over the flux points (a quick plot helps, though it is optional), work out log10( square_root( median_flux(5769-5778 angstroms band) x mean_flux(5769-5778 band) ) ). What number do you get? 0.039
